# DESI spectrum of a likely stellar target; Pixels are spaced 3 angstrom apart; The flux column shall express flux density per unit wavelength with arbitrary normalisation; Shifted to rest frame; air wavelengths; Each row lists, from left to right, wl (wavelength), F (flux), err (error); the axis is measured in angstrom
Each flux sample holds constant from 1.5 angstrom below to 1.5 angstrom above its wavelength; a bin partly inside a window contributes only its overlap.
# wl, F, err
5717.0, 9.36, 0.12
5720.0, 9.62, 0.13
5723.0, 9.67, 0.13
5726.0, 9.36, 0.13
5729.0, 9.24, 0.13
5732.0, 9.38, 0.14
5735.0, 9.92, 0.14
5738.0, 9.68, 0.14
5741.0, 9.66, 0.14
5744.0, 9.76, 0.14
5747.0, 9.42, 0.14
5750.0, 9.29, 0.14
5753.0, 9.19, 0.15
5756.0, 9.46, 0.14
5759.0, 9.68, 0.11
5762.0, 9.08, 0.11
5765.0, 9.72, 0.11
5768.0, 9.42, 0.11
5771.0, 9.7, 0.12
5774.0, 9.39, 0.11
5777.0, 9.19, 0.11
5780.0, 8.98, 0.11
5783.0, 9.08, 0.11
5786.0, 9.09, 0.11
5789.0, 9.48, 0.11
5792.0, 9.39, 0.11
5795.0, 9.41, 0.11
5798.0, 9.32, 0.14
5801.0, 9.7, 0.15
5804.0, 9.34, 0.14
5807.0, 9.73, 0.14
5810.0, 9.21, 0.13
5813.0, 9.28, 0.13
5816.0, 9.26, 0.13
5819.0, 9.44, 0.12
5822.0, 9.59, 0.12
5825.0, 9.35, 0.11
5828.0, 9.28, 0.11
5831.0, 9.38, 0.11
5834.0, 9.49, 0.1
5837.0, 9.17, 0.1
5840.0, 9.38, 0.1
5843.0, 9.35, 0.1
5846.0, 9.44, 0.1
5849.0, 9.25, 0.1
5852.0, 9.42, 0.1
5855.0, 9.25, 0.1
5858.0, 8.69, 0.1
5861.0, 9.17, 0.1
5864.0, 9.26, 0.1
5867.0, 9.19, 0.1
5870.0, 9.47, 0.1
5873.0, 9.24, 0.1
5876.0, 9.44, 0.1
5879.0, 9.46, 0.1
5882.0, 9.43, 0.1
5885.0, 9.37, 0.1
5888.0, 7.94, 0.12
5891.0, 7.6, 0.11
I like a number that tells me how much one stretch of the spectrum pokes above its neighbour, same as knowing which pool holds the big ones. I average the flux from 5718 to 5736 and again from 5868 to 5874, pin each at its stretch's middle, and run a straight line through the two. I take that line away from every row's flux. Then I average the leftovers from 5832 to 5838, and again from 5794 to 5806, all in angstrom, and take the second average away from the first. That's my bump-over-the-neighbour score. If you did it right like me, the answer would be -0.07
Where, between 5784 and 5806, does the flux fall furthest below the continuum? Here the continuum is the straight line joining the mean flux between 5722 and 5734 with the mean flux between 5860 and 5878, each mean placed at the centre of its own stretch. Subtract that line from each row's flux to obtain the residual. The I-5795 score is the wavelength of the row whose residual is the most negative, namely 5786.0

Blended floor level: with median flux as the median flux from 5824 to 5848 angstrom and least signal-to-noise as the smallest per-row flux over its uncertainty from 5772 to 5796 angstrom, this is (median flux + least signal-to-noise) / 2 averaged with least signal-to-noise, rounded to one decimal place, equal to 63.6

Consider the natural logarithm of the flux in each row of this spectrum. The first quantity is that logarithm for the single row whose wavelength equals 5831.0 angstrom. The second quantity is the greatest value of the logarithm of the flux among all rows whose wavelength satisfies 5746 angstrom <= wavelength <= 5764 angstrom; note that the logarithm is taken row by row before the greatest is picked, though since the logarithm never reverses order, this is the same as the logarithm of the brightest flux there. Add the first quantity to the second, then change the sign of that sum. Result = -4.51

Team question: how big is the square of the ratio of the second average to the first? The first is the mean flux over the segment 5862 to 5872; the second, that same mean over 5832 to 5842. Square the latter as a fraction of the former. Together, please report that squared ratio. 1.01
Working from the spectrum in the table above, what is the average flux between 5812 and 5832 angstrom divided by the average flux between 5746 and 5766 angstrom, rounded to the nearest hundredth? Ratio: 1.00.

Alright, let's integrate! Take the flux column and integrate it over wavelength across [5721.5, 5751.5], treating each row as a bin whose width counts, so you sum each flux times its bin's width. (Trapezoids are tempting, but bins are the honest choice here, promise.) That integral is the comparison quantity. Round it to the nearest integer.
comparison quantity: 286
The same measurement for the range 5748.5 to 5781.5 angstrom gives 309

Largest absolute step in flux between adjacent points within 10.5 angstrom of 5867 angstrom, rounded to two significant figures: 0.48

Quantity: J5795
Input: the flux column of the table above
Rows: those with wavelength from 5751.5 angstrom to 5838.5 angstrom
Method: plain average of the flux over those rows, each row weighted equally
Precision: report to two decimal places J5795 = 9.37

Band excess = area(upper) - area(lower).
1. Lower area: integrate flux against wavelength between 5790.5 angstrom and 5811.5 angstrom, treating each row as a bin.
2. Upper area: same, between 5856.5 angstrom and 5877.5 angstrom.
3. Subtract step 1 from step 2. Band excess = -4.9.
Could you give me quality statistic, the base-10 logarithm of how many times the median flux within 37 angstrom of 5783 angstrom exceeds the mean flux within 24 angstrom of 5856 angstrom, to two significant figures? 0.0046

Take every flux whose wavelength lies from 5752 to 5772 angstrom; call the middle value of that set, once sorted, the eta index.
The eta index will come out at 9.46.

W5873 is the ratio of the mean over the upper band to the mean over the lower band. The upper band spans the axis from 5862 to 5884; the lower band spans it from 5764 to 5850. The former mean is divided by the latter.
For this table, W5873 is 1.00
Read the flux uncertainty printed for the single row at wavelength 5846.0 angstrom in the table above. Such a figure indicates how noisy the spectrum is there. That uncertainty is 0.100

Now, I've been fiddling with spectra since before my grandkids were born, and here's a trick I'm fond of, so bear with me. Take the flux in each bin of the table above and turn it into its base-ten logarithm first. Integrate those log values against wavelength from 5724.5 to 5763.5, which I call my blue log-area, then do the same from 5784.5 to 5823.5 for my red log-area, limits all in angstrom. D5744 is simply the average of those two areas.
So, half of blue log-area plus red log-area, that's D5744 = 38.01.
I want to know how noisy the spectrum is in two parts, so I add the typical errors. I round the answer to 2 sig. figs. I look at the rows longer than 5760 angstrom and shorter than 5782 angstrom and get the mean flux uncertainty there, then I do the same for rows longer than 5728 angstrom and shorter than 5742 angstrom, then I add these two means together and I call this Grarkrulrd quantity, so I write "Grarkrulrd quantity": 0.25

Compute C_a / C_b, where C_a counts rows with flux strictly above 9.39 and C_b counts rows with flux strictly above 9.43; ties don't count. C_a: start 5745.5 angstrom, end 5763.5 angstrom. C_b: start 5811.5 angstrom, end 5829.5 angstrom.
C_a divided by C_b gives 1.5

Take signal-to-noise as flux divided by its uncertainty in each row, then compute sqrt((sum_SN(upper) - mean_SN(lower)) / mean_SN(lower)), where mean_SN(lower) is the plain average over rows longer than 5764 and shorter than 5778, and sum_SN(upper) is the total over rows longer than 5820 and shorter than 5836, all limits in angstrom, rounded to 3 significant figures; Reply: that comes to 2.02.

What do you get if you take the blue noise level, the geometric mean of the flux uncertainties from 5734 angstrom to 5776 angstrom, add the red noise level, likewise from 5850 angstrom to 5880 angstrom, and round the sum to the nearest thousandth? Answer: 0.228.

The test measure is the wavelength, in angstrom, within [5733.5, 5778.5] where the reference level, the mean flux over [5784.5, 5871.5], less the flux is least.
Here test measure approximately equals 5735.0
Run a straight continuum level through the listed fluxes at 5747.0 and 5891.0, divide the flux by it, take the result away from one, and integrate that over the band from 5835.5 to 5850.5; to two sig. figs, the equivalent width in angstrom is -2.0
